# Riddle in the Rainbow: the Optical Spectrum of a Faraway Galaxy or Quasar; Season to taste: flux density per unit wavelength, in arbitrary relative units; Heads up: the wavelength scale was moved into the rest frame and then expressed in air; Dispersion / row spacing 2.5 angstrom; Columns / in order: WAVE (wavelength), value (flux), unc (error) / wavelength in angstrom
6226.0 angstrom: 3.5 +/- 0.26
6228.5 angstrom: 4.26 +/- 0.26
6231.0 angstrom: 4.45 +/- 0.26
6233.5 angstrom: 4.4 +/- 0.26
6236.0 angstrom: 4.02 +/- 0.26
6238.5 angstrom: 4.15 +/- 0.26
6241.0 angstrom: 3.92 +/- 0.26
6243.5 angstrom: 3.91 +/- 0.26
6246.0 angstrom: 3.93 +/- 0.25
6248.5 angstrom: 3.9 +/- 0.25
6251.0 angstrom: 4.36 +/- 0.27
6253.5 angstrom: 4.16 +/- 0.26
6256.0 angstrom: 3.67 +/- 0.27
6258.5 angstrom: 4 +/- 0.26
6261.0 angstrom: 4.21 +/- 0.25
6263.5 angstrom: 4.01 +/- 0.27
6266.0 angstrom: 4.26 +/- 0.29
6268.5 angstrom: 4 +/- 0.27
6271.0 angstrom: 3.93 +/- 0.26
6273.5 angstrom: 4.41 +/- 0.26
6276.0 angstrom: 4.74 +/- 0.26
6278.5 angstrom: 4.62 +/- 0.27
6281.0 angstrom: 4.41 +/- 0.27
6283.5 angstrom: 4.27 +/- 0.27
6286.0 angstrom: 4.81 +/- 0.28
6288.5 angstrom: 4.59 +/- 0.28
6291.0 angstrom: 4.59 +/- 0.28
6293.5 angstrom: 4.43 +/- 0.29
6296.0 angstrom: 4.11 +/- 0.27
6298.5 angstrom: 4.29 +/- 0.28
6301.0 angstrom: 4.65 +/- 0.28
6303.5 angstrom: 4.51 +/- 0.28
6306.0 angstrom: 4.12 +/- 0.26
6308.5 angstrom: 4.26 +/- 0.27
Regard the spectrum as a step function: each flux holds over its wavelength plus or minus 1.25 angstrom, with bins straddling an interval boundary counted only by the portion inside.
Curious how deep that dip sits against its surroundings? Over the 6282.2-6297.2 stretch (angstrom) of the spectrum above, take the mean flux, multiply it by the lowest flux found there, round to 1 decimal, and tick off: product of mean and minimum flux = 18.4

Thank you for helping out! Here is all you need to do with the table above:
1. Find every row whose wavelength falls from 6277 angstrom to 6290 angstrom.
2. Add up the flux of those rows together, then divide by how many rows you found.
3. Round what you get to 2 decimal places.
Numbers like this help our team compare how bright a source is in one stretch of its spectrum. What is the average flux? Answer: 4.54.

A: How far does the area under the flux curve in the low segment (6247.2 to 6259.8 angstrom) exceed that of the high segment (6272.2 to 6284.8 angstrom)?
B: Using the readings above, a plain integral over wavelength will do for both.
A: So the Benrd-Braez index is -5.9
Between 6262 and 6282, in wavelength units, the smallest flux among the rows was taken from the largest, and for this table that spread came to 0.81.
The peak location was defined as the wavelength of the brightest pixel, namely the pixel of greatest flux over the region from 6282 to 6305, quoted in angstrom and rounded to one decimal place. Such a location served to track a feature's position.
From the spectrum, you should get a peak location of 6286.0 angstrom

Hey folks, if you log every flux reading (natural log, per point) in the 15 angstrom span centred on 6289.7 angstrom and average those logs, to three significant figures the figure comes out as 1.50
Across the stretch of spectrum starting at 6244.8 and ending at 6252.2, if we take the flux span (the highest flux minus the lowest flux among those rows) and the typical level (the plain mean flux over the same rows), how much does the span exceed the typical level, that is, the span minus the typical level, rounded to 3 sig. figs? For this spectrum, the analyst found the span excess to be -3.60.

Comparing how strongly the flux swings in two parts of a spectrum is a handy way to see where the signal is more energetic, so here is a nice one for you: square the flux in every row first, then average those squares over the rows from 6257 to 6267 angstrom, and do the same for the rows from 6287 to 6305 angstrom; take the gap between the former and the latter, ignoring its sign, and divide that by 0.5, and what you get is 6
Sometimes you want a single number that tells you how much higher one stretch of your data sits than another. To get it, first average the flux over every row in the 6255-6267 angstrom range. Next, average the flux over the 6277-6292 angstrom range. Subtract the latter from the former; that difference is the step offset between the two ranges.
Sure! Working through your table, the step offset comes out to -0.52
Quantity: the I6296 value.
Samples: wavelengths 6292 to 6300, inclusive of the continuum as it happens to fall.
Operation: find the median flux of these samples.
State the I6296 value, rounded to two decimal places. 4.29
